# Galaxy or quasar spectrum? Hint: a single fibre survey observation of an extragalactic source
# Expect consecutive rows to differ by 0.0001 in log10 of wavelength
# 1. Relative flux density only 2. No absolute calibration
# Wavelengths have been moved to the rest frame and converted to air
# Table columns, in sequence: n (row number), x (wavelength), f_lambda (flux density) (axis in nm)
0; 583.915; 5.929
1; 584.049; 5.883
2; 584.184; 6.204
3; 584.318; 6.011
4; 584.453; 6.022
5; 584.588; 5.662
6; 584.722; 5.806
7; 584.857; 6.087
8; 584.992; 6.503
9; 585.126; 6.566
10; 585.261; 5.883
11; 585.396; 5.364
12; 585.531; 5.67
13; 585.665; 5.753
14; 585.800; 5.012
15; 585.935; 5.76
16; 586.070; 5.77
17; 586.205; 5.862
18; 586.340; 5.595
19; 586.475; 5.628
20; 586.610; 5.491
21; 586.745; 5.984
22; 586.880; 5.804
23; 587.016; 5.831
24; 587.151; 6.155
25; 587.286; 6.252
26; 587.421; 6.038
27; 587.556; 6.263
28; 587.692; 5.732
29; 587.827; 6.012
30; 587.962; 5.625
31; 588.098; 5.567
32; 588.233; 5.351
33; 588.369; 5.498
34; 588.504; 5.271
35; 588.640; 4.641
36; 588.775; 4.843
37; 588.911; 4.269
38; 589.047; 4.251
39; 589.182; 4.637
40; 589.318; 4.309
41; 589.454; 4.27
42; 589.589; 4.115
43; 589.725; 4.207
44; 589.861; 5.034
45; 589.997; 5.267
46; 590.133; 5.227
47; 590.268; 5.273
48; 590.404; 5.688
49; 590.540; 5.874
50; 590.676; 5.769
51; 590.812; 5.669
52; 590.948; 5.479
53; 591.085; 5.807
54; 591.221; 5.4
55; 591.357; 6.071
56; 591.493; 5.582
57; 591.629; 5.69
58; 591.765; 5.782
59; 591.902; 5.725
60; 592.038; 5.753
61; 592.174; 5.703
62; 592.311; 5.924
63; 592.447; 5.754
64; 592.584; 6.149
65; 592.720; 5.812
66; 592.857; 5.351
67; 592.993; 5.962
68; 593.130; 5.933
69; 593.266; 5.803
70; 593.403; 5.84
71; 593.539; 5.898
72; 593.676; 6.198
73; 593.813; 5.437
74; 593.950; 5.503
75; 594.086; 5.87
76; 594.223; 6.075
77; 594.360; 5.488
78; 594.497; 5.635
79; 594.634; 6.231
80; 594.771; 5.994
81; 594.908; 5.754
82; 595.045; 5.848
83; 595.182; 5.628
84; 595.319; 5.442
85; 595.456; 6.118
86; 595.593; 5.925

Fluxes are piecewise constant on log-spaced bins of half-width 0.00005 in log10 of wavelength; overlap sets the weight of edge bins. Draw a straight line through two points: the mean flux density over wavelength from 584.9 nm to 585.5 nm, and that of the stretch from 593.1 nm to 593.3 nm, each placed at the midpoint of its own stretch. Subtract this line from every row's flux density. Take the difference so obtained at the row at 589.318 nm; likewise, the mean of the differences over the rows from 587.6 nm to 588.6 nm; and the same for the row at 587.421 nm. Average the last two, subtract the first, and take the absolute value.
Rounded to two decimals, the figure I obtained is 1.46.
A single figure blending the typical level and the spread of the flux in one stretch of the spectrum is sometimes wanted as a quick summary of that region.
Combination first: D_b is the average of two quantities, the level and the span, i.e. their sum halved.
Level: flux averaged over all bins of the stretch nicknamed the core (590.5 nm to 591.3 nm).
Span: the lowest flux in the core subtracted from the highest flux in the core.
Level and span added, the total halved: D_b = 3.07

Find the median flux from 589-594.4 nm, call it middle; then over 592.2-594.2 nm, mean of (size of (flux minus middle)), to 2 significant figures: 0.23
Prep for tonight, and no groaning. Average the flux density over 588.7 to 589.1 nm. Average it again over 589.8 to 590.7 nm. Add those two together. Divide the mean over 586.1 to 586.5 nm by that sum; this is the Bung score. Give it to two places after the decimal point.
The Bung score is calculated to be 0.58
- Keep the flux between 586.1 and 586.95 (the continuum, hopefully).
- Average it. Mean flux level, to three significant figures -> 5.73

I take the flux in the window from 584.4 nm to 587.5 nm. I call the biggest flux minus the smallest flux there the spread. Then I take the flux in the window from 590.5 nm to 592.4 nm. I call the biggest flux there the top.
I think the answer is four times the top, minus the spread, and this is 22.7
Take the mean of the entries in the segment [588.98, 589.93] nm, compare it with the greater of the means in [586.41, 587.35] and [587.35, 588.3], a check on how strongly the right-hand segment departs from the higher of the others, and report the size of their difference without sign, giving 1.47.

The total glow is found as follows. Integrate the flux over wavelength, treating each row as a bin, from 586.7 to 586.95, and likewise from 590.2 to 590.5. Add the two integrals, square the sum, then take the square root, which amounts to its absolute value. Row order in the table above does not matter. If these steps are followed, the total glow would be 3.1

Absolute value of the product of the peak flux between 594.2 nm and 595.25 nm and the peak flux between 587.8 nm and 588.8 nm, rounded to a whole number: 37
